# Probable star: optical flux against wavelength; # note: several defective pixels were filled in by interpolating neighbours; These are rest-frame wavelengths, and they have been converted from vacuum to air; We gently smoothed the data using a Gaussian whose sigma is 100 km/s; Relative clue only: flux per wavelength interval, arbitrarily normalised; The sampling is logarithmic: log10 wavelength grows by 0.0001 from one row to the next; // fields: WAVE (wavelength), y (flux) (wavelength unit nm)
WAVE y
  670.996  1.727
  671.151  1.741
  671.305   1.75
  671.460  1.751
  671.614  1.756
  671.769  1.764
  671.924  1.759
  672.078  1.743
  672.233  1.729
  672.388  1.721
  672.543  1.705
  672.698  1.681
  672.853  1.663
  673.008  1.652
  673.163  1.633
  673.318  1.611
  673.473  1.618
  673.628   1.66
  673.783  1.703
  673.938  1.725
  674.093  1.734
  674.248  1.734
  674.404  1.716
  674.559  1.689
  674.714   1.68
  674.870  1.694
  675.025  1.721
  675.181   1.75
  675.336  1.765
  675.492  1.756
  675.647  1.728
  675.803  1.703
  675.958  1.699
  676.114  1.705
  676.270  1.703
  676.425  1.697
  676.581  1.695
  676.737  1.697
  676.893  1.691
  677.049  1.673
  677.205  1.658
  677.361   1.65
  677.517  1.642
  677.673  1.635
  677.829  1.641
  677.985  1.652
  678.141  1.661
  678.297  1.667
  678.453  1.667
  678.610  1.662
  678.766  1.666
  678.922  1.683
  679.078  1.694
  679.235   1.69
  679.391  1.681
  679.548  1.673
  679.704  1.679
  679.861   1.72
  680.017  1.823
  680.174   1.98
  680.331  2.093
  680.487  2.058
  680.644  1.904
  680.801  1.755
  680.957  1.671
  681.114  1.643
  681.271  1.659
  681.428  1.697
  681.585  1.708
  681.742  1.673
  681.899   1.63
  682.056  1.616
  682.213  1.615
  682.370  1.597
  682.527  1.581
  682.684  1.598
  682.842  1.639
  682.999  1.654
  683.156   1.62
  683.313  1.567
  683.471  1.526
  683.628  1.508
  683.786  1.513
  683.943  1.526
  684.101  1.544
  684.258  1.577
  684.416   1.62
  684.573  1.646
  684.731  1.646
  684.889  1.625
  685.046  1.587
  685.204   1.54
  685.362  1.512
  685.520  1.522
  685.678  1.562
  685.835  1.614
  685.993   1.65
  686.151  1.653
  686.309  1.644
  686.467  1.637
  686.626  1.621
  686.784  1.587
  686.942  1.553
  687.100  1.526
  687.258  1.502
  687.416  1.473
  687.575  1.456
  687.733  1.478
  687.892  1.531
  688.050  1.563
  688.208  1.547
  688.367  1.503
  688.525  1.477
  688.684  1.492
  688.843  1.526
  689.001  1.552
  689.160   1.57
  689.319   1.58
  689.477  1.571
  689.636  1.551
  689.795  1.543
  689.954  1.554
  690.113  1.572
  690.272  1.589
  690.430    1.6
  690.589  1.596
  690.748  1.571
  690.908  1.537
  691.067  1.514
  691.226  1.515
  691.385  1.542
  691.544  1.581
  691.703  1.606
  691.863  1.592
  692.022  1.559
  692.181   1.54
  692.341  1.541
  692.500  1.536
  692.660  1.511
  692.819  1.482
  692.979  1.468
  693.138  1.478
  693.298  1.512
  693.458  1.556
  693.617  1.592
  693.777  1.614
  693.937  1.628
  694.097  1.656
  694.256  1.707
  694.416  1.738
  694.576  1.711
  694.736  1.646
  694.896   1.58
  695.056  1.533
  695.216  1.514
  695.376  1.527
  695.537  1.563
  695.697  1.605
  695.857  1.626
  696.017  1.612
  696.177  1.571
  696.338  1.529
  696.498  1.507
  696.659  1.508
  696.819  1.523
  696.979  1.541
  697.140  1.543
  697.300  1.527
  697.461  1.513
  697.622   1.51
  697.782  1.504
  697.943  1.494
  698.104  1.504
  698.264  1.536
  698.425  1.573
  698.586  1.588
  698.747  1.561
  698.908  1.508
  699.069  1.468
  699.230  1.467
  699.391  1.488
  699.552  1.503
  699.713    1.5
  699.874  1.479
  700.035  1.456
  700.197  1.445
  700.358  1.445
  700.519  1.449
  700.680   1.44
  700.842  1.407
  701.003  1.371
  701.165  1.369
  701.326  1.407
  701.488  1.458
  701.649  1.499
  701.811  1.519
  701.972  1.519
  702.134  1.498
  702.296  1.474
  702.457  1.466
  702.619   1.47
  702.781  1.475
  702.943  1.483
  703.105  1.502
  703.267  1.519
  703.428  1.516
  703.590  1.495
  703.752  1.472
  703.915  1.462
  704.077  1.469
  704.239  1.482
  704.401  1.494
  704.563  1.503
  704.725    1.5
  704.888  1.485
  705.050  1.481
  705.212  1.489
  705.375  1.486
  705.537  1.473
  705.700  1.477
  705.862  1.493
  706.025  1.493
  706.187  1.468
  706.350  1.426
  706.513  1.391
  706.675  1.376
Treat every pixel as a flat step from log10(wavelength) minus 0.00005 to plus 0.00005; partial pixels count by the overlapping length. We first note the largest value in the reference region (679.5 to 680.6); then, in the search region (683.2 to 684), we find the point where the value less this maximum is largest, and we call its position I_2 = 683.313 nm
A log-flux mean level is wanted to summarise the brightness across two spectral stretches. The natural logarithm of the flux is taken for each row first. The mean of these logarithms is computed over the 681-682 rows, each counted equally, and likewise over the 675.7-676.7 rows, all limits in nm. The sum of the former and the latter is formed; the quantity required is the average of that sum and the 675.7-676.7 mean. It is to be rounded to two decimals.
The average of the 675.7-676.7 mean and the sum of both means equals 0.79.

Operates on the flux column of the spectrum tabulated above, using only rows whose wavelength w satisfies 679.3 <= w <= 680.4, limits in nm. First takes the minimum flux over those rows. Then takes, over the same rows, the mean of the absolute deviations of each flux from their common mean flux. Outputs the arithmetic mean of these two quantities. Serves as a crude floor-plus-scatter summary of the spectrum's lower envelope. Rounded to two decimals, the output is 0.90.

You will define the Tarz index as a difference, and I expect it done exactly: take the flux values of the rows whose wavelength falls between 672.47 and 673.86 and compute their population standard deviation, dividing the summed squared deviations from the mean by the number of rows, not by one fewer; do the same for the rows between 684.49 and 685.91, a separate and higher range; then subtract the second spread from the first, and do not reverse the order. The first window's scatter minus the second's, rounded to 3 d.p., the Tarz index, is -0.017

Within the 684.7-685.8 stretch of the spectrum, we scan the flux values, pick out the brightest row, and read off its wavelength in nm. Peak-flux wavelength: 684.731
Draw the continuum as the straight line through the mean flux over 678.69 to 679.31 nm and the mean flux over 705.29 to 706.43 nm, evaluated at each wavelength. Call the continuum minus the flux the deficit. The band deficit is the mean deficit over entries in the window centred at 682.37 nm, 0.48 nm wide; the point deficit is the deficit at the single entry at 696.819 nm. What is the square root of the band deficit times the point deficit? 0.04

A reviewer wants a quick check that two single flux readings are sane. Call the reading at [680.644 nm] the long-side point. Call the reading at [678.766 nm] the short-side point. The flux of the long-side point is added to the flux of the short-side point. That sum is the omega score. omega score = 3.57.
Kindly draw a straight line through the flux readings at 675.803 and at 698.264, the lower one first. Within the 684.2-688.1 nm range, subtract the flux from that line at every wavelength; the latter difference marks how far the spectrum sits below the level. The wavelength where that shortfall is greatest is 687.575 nm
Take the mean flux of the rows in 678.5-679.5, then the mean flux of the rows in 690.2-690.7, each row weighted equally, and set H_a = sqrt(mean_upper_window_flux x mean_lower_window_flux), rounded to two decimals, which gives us 1.64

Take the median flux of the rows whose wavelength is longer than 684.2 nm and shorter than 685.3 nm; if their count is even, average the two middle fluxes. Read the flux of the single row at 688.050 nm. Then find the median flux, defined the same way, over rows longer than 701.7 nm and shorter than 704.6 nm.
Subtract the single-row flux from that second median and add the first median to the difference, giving 1.55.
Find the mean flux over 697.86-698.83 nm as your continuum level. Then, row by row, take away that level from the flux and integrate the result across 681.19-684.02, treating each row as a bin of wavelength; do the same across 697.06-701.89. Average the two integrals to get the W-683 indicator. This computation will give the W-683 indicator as -0.05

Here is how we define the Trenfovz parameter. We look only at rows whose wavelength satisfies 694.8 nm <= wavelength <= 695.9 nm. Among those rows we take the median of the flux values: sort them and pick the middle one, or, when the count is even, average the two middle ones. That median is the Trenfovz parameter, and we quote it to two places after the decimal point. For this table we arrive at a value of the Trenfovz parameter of 1.56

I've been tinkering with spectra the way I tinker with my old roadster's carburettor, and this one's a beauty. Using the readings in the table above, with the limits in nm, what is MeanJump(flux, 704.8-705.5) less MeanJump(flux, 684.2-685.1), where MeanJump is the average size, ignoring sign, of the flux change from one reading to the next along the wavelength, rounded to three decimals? -0.021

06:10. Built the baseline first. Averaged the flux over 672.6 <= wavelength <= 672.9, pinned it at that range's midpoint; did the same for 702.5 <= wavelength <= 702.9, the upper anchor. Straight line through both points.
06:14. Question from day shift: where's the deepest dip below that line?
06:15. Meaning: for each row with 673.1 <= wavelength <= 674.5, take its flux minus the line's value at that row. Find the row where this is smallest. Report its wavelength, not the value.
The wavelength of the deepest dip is 673.318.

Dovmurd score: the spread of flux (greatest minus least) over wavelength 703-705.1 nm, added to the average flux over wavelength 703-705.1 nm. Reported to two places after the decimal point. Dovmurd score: 1.55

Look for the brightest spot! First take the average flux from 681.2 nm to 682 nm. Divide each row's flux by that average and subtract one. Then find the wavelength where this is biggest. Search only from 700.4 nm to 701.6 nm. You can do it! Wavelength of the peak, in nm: 701.488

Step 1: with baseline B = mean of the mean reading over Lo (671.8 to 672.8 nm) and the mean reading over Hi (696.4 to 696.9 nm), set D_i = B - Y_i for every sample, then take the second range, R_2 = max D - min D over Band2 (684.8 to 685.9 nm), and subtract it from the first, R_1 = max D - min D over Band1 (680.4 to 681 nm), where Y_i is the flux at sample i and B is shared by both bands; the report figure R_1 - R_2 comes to 0.274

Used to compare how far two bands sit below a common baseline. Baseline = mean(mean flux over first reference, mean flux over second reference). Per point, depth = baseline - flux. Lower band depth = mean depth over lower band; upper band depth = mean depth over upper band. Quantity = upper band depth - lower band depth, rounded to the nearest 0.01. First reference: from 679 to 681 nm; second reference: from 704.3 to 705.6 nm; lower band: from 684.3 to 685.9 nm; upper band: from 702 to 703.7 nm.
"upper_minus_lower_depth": 0.10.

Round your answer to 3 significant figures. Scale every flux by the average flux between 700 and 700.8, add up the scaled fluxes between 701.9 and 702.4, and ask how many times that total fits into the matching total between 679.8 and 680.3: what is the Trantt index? 1.23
